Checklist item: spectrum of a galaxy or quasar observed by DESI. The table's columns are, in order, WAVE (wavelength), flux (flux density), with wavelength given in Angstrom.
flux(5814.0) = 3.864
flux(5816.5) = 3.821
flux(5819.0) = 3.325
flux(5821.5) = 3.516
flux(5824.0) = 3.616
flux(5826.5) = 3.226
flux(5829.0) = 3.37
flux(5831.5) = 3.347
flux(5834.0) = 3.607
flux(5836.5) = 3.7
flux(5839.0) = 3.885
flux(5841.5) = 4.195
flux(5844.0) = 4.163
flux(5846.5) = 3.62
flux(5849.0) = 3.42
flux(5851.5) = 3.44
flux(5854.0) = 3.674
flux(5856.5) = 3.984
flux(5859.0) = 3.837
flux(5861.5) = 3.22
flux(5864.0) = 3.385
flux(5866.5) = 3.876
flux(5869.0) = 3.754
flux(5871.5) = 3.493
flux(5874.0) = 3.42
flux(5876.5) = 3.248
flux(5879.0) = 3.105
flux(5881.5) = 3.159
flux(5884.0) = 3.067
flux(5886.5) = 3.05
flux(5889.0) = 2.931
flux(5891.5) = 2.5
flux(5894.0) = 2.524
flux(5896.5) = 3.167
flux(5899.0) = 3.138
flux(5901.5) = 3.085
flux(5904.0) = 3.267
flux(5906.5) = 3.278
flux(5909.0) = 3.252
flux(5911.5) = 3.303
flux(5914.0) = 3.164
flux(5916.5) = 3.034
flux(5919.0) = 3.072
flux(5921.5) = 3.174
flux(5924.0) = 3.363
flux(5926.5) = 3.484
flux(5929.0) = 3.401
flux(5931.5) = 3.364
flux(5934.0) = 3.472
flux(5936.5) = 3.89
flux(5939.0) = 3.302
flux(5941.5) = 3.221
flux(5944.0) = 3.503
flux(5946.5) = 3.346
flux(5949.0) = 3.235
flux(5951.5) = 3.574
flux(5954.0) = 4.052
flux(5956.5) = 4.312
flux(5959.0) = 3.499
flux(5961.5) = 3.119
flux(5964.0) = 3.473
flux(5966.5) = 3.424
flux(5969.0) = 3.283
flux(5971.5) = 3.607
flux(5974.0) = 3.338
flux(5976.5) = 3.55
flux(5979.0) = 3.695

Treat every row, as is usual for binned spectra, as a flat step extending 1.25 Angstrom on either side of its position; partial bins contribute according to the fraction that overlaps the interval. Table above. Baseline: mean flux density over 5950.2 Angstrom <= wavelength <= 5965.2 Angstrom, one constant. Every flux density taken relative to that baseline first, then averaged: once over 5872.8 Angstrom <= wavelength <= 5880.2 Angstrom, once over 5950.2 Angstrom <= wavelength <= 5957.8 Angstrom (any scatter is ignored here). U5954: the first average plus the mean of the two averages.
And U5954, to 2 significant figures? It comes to -0.47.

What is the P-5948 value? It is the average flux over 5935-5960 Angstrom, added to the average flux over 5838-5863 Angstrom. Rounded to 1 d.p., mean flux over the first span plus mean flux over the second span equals 7.3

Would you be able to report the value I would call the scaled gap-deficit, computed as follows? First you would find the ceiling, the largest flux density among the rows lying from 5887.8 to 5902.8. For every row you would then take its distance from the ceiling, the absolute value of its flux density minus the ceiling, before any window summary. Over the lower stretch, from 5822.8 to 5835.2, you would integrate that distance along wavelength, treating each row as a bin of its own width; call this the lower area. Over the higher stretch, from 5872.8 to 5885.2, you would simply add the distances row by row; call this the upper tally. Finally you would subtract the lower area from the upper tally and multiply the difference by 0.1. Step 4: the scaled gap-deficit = -0.28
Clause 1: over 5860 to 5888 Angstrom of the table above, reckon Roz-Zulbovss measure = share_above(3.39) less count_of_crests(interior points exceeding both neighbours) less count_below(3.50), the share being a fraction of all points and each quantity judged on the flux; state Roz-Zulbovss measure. -10.6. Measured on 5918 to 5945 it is -10.5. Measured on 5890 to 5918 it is -14.0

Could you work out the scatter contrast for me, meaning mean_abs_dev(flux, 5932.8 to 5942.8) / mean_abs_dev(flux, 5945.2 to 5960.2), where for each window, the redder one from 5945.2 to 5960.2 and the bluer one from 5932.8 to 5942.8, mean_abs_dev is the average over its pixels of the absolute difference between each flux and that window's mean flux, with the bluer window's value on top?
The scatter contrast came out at 0.6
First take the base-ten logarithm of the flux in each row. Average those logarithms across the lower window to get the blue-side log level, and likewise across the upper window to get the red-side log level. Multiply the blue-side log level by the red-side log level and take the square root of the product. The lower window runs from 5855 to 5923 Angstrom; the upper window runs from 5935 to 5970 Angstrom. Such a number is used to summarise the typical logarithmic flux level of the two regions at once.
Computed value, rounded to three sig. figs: 0.526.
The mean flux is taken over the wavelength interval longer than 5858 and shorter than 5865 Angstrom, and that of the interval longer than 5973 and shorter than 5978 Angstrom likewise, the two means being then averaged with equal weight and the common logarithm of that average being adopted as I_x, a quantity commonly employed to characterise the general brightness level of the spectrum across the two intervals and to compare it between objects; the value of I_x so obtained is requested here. 0.54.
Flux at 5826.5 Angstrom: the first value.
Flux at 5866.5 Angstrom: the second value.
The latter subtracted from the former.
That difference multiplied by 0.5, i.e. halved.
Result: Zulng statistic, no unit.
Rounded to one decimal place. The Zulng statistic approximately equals -0.3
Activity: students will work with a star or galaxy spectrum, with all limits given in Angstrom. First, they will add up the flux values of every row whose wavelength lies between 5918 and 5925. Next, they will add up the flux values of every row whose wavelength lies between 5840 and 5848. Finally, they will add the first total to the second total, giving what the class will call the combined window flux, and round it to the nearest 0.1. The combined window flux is 21.6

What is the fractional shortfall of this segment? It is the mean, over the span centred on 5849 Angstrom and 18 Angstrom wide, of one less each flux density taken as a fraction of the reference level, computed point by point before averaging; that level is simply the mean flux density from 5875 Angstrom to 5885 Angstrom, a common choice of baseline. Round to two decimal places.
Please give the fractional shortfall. -0.20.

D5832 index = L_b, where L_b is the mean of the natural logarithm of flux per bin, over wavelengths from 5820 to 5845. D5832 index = 1.29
